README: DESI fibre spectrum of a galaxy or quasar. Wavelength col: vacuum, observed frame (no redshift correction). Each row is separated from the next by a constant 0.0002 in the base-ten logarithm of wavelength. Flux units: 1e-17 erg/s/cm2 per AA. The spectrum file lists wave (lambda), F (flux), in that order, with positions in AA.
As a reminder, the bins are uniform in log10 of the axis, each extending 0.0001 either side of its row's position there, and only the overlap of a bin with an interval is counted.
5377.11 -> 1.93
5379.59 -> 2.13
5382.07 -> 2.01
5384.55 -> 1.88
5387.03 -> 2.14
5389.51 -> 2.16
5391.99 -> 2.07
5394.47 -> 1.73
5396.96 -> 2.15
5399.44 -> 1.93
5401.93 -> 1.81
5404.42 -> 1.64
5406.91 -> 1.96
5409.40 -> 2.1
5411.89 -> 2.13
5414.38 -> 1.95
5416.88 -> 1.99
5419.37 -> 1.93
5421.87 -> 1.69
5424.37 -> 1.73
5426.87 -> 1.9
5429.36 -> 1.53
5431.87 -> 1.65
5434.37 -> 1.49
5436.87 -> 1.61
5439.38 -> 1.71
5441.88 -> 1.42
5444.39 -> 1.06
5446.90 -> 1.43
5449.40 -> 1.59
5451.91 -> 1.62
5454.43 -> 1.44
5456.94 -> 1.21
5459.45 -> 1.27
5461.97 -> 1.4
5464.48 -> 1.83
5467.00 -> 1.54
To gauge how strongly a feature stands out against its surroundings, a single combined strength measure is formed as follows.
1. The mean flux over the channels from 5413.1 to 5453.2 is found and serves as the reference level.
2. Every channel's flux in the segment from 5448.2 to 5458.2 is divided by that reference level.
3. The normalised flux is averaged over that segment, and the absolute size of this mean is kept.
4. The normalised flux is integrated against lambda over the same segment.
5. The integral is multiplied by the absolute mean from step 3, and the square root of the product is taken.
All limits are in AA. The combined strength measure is 2.8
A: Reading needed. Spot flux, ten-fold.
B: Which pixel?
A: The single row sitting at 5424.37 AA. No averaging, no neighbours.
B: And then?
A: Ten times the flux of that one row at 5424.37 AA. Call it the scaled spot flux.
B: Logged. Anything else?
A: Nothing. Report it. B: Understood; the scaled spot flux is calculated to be 17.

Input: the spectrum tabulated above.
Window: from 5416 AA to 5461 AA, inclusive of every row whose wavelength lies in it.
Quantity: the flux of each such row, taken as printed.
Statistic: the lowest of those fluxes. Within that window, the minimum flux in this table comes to 1.06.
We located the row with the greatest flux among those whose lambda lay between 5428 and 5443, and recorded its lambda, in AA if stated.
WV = 5439.38 AA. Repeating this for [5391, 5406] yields 5396.96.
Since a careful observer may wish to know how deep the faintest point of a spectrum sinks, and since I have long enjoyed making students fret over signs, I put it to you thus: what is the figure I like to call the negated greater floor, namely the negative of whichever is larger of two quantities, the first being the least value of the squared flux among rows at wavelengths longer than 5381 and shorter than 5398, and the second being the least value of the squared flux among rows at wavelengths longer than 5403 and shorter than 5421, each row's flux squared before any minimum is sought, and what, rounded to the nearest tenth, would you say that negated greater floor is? -3.0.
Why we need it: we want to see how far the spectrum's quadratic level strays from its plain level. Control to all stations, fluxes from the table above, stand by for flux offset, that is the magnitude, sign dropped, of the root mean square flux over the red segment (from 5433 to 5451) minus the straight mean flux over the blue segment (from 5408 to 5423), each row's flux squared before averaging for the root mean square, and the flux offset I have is 0.48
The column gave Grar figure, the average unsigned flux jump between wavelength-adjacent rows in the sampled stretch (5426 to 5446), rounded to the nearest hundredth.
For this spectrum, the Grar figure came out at 0.22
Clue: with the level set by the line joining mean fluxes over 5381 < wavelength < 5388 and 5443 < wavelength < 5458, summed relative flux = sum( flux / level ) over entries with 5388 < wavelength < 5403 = 6.2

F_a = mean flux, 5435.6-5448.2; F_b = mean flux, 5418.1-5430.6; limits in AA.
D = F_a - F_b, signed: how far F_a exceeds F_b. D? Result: -0.3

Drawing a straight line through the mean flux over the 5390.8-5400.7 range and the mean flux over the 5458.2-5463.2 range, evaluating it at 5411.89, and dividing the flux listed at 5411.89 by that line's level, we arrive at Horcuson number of 1.18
